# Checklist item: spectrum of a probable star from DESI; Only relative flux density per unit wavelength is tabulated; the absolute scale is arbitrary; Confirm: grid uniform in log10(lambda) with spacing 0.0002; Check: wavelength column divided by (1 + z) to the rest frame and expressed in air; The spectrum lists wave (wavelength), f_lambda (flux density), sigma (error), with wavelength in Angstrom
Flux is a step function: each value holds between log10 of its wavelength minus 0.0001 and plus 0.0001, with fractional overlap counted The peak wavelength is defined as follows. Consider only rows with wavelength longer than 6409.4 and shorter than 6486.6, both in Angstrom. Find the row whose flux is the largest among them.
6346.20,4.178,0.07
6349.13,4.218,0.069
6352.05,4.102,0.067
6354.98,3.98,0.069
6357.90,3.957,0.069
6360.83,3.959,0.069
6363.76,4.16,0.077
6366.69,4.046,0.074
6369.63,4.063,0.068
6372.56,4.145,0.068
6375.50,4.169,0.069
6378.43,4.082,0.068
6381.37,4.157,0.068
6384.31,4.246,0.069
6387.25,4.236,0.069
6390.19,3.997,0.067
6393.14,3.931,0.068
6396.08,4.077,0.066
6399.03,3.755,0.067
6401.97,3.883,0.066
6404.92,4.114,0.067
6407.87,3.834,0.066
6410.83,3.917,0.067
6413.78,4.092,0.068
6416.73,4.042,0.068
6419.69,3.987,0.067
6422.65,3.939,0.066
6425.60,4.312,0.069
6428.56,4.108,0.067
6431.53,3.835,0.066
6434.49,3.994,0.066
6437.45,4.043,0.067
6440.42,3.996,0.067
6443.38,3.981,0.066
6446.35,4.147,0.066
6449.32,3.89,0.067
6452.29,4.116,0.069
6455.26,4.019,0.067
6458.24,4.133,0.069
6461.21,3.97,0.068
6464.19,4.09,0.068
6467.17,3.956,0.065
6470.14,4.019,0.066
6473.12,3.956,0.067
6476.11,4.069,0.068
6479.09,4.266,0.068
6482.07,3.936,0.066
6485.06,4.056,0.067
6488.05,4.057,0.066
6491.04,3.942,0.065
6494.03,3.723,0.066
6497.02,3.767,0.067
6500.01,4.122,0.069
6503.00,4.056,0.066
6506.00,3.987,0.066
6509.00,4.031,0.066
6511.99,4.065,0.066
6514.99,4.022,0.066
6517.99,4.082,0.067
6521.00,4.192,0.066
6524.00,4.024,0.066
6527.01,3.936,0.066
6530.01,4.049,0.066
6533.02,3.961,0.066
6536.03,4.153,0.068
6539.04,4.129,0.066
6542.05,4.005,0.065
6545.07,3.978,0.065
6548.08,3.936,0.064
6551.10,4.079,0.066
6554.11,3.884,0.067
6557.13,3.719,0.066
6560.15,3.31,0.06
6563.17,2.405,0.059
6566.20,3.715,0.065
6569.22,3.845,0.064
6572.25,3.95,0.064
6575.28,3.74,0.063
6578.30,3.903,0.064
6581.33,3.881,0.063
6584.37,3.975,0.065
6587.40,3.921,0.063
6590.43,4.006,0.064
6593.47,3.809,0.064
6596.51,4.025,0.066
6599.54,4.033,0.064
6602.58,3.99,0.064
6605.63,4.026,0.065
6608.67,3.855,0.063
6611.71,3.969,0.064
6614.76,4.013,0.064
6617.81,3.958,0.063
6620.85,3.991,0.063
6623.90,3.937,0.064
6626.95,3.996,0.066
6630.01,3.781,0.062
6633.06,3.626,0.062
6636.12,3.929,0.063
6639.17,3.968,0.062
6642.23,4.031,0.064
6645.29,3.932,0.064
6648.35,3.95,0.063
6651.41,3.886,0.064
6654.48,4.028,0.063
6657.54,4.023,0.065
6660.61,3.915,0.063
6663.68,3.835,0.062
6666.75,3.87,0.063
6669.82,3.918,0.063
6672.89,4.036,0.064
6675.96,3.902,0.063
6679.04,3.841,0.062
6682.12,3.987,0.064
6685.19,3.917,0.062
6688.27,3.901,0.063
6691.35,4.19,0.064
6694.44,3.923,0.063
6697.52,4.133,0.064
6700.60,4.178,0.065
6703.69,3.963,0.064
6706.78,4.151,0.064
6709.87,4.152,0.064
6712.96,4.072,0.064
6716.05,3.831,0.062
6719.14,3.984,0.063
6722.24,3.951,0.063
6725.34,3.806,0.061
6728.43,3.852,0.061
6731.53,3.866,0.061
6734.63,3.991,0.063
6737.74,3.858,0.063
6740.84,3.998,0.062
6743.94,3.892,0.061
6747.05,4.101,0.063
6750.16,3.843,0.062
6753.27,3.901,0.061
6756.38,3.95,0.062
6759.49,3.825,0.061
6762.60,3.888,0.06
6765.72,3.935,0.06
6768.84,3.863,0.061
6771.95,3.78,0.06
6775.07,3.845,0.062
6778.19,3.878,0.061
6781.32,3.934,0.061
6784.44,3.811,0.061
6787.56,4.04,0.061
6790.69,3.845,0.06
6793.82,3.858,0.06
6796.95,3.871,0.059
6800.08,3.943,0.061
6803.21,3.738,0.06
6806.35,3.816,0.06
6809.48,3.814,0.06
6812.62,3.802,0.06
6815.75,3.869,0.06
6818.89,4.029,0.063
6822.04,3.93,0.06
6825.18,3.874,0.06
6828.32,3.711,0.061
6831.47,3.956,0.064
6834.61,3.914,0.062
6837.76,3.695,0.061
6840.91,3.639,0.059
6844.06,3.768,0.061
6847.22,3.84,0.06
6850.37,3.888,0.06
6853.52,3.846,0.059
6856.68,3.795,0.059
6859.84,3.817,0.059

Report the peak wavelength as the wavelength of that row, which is 6425.60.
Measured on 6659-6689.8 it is 6672.89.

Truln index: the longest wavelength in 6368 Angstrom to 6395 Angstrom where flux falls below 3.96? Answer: 6393.14 Angstrom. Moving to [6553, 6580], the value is 6578.30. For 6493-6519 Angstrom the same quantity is 6497.02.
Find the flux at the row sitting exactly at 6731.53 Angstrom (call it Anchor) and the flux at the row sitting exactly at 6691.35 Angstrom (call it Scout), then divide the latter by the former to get 1.08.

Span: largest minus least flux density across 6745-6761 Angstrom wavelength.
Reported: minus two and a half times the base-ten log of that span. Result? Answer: 1.4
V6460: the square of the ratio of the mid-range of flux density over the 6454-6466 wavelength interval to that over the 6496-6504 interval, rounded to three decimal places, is 1.055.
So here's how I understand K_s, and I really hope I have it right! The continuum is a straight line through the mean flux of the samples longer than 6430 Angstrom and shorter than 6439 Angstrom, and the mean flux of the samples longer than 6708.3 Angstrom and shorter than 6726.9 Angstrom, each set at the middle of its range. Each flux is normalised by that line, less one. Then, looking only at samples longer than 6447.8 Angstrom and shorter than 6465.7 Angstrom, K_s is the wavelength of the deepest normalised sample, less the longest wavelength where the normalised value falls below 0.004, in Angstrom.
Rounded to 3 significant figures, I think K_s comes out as -11.9 Angstrom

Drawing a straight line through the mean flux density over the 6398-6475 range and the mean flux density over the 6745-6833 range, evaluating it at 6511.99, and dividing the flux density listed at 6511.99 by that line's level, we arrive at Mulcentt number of 1.02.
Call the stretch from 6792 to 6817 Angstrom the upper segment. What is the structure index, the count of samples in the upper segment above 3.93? 1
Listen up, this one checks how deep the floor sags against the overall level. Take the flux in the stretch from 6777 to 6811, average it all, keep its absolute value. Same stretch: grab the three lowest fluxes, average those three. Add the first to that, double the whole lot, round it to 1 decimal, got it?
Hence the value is 15.3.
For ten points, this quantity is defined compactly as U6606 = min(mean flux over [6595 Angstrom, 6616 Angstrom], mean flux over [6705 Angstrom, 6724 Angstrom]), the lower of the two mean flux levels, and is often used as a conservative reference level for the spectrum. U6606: 3.99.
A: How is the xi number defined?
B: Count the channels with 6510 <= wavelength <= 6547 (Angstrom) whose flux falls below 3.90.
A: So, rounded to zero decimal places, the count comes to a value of 0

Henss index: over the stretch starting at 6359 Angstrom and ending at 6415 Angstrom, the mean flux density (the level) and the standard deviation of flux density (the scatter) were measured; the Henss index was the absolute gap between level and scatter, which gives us 3.91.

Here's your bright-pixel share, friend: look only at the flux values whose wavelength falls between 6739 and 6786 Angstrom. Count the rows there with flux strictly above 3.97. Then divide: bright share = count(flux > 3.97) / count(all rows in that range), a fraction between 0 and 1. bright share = 0.1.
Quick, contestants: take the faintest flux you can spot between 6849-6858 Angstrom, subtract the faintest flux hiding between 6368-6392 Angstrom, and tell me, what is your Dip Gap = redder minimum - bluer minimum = -0.20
